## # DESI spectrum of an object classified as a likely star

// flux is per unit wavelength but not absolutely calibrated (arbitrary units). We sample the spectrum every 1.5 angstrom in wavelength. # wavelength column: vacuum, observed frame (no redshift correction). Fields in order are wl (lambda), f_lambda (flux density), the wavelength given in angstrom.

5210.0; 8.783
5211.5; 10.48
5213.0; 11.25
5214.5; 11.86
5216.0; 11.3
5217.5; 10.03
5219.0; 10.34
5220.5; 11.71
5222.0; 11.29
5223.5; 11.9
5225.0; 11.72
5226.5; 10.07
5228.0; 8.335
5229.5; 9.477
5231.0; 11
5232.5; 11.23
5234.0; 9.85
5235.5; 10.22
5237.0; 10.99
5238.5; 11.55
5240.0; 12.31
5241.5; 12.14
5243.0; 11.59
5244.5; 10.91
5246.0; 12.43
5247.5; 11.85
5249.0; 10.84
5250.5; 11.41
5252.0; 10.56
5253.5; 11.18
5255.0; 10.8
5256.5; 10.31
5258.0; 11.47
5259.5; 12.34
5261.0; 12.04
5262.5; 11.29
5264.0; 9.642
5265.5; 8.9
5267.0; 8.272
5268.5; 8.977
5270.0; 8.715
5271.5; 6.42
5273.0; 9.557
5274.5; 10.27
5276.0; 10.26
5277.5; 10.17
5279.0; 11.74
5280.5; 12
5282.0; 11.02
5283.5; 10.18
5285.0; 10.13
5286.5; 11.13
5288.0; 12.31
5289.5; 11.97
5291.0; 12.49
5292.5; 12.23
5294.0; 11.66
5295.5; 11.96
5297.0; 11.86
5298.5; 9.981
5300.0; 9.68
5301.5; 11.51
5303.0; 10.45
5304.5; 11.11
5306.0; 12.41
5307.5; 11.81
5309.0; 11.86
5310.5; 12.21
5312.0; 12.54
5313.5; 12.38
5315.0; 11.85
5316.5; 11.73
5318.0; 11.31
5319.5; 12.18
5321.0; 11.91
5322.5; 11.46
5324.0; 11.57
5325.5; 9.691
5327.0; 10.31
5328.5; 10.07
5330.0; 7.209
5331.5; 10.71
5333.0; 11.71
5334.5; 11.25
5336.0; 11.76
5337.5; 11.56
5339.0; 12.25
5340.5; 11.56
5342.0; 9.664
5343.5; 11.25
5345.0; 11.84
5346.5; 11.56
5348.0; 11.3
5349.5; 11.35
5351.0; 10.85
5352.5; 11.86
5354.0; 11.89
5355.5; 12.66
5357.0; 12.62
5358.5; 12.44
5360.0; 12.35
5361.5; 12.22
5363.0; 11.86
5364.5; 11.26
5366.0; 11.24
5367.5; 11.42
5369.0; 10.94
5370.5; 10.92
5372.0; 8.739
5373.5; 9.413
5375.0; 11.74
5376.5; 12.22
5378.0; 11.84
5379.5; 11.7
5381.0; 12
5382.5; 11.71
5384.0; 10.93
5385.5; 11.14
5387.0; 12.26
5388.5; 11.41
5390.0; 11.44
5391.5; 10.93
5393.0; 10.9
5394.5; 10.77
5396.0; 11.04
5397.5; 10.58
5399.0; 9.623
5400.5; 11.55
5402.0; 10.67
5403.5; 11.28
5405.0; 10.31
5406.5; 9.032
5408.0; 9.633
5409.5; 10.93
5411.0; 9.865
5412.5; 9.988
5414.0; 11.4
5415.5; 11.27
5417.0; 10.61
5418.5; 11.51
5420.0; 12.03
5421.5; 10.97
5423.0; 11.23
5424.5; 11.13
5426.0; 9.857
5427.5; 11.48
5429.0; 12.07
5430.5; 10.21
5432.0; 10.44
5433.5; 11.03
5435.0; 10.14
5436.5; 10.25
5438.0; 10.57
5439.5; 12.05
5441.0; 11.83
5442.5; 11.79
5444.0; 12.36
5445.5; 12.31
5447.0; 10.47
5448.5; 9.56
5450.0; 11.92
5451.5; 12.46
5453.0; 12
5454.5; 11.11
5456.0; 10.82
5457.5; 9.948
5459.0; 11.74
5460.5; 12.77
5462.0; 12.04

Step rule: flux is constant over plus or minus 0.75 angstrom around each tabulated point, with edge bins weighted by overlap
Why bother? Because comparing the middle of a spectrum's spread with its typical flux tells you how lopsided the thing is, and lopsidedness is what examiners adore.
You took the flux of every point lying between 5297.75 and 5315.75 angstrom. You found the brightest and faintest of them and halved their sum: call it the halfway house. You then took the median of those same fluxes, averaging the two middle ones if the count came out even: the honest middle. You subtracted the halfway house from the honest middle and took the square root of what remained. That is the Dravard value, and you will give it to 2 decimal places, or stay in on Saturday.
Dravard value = 0.85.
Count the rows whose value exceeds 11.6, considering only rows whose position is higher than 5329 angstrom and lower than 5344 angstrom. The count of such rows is 3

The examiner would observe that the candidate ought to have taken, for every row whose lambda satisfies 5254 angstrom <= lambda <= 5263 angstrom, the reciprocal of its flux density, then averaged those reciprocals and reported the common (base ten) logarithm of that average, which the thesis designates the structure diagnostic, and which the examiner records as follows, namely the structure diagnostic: -1.05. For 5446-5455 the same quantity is -1.05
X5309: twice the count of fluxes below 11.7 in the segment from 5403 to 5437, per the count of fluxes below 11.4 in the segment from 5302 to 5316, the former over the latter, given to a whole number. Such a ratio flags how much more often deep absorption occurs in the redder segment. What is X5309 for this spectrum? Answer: 21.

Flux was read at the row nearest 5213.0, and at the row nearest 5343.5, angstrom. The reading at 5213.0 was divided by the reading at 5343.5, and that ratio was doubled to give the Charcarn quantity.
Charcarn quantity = 2.0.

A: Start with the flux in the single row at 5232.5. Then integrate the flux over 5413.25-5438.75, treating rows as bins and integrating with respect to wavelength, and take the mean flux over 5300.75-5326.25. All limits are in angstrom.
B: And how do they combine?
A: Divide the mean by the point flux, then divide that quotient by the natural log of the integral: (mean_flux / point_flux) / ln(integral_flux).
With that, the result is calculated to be 0.184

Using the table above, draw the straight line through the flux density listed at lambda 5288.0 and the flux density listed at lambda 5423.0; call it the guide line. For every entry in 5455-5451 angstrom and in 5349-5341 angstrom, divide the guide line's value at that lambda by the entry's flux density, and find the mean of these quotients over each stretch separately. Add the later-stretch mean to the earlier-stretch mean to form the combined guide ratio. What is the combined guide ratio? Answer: 2.00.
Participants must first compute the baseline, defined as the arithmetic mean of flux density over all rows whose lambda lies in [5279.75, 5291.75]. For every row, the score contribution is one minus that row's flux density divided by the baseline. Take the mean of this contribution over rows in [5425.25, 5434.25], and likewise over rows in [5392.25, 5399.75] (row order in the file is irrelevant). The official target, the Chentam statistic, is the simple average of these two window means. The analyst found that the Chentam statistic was 0.06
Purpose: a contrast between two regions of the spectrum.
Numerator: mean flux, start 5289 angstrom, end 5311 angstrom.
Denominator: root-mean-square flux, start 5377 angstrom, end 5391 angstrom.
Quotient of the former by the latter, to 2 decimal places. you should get 0.99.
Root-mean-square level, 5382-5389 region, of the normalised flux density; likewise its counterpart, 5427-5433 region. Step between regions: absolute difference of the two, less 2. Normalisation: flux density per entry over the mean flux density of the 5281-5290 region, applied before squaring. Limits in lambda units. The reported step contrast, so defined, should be -1.96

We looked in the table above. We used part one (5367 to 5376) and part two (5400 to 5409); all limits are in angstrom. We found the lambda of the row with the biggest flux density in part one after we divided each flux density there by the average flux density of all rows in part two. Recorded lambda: 5375.0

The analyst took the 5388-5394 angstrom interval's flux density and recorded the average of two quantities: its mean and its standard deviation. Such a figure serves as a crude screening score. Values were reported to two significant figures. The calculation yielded 5.7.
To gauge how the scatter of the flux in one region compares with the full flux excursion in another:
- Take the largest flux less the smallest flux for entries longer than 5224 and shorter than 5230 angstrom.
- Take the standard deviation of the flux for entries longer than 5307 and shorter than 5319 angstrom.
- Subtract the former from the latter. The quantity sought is -3.0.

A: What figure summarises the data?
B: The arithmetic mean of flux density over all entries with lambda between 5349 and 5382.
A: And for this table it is 11.5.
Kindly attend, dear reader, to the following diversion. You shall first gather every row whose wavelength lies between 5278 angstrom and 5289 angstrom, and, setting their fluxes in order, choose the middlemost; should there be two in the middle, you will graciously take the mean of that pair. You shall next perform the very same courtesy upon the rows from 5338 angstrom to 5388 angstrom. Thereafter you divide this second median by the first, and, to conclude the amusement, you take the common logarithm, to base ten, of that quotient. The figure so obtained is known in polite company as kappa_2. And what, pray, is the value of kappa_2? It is 0.022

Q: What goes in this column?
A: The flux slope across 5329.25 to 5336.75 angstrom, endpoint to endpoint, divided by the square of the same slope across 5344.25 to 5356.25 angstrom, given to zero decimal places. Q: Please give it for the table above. 124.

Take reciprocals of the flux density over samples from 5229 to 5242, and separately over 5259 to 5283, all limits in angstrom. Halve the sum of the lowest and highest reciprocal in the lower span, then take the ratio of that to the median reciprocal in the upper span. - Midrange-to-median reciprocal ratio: 0.95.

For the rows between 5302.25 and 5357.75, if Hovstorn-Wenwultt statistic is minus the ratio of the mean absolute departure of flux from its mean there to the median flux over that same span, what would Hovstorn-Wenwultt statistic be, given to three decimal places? -0.061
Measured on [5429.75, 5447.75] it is -0.073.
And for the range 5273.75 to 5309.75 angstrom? -0.068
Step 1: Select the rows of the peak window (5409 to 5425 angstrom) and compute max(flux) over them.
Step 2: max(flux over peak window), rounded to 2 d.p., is 12.03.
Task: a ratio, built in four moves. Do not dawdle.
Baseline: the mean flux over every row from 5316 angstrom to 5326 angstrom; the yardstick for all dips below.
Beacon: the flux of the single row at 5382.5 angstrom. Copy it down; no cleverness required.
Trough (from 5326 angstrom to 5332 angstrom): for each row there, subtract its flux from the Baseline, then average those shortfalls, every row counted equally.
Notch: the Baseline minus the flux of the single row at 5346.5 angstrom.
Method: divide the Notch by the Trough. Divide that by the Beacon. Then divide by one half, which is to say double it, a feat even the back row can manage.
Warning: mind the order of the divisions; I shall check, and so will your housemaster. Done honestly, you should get -0.01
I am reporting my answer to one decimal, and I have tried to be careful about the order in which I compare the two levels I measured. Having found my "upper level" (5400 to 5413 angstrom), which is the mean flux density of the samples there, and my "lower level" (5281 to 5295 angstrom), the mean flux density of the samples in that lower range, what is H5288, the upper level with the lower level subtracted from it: -1.1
